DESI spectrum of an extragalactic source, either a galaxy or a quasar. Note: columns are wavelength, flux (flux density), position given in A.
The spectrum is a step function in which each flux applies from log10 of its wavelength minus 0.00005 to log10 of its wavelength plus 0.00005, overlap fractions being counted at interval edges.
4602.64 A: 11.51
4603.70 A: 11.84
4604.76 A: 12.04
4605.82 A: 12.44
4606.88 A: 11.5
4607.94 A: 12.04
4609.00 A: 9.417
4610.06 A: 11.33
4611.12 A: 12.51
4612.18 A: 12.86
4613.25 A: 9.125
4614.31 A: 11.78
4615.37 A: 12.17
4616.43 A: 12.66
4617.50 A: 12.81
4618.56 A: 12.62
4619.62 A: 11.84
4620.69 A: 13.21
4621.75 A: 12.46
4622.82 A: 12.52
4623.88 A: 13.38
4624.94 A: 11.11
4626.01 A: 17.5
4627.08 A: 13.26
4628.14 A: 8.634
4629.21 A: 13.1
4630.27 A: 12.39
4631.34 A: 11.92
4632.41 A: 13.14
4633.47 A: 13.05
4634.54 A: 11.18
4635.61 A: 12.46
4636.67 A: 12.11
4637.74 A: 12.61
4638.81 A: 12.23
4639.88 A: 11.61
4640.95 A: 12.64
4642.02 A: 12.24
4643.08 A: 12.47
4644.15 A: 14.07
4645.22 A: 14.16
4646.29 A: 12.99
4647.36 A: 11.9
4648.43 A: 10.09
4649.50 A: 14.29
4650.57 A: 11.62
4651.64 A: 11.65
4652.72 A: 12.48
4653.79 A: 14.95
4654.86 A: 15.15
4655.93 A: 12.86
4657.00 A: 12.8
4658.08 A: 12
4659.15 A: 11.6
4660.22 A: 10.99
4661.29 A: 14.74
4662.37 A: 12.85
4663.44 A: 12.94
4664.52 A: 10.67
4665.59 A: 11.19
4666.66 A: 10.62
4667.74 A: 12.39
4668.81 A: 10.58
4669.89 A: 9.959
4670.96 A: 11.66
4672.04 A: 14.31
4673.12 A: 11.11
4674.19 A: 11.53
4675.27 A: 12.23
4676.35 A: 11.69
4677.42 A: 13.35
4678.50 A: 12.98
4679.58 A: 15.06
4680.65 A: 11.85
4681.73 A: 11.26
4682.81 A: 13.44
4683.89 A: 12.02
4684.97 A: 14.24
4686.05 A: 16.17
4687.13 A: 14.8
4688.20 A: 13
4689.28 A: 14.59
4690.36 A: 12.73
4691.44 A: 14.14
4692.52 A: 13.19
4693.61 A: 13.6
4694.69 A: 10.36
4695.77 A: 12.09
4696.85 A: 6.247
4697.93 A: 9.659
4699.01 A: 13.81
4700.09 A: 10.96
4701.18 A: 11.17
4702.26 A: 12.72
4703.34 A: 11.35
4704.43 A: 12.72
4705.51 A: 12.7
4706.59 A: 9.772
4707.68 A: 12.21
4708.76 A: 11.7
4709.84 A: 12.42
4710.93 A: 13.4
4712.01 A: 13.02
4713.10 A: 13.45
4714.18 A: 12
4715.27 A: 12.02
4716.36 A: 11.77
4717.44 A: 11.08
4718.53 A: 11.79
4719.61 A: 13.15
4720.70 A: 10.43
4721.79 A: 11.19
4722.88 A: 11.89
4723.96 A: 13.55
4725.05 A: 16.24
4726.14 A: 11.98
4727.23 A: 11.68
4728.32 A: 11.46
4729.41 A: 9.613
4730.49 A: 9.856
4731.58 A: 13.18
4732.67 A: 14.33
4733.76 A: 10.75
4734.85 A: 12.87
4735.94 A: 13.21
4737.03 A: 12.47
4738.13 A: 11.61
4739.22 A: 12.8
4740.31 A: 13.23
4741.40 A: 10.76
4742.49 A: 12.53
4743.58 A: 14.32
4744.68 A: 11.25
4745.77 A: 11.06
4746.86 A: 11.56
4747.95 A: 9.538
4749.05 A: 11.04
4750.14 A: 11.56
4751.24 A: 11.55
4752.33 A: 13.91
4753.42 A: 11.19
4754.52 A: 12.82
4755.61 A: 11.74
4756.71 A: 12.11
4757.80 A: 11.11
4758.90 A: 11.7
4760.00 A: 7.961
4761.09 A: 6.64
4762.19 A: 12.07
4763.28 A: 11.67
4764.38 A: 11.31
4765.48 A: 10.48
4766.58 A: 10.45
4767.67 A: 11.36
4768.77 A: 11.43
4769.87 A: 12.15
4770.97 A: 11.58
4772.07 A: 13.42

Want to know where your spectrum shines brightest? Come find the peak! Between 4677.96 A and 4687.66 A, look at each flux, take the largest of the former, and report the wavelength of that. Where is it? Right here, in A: 4686.05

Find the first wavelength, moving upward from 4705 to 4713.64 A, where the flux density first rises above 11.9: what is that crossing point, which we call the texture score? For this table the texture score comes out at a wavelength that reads 4705.51 A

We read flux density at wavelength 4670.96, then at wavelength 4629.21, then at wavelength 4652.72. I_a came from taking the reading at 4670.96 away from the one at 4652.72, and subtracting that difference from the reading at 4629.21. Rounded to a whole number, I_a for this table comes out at 12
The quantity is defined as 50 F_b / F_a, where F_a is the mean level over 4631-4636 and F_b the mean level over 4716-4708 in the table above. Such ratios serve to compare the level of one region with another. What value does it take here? 51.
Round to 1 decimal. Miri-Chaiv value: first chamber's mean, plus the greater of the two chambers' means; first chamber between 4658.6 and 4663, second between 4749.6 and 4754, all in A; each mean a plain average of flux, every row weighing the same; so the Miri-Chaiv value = 25.1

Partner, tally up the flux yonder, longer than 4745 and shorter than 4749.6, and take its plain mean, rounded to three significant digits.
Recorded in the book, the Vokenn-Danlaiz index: 10.8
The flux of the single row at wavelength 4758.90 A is 11.7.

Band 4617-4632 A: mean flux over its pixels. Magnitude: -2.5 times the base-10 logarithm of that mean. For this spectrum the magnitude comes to -2.75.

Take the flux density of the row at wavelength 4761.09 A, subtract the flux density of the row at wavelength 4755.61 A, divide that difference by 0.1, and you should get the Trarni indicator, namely -51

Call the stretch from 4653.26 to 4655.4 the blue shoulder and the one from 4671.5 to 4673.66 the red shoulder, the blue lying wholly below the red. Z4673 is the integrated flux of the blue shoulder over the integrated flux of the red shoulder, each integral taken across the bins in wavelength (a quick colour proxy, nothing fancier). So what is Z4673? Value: 1.18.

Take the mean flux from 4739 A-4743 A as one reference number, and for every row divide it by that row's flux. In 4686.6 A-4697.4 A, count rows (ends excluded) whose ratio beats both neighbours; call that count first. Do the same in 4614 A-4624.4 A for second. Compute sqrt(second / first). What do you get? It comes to 0.71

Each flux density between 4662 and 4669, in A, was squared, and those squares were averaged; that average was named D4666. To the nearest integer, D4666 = 136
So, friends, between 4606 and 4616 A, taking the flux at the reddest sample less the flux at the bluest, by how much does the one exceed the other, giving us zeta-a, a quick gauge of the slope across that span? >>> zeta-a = 0.7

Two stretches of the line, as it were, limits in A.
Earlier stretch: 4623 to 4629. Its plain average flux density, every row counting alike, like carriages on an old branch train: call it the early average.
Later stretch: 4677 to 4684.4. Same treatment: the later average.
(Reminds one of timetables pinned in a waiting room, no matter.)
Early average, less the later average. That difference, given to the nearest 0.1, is -0.1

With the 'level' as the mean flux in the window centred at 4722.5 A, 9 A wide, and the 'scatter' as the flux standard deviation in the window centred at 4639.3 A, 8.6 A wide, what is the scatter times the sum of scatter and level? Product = 4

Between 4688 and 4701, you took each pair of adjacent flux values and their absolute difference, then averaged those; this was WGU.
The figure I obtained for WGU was 2.50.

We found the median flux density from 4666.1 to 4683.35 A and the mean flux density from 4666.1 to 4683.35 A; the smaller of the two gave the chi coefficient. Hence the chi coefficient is 11.8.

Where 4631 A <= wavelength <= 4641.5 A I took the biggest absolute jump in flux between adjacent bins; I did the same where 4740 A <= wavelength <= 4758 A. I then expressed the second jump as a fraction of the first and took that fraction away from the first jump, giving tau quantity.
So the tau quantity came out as 0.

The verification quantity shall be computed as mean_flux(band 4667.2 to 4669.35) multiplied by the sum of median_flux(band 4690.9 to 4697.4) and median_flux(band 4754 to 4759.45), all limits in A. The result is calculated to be 280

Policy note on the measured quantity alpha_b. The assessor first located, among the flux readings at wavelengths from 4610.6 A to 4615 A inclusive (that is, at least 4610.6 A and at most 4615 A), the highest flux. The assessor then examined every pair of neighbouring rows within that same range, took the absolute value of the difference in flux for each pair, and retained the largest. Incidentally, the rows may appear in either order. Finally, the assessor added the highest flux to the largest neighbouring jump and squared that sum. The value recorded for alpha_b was 275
